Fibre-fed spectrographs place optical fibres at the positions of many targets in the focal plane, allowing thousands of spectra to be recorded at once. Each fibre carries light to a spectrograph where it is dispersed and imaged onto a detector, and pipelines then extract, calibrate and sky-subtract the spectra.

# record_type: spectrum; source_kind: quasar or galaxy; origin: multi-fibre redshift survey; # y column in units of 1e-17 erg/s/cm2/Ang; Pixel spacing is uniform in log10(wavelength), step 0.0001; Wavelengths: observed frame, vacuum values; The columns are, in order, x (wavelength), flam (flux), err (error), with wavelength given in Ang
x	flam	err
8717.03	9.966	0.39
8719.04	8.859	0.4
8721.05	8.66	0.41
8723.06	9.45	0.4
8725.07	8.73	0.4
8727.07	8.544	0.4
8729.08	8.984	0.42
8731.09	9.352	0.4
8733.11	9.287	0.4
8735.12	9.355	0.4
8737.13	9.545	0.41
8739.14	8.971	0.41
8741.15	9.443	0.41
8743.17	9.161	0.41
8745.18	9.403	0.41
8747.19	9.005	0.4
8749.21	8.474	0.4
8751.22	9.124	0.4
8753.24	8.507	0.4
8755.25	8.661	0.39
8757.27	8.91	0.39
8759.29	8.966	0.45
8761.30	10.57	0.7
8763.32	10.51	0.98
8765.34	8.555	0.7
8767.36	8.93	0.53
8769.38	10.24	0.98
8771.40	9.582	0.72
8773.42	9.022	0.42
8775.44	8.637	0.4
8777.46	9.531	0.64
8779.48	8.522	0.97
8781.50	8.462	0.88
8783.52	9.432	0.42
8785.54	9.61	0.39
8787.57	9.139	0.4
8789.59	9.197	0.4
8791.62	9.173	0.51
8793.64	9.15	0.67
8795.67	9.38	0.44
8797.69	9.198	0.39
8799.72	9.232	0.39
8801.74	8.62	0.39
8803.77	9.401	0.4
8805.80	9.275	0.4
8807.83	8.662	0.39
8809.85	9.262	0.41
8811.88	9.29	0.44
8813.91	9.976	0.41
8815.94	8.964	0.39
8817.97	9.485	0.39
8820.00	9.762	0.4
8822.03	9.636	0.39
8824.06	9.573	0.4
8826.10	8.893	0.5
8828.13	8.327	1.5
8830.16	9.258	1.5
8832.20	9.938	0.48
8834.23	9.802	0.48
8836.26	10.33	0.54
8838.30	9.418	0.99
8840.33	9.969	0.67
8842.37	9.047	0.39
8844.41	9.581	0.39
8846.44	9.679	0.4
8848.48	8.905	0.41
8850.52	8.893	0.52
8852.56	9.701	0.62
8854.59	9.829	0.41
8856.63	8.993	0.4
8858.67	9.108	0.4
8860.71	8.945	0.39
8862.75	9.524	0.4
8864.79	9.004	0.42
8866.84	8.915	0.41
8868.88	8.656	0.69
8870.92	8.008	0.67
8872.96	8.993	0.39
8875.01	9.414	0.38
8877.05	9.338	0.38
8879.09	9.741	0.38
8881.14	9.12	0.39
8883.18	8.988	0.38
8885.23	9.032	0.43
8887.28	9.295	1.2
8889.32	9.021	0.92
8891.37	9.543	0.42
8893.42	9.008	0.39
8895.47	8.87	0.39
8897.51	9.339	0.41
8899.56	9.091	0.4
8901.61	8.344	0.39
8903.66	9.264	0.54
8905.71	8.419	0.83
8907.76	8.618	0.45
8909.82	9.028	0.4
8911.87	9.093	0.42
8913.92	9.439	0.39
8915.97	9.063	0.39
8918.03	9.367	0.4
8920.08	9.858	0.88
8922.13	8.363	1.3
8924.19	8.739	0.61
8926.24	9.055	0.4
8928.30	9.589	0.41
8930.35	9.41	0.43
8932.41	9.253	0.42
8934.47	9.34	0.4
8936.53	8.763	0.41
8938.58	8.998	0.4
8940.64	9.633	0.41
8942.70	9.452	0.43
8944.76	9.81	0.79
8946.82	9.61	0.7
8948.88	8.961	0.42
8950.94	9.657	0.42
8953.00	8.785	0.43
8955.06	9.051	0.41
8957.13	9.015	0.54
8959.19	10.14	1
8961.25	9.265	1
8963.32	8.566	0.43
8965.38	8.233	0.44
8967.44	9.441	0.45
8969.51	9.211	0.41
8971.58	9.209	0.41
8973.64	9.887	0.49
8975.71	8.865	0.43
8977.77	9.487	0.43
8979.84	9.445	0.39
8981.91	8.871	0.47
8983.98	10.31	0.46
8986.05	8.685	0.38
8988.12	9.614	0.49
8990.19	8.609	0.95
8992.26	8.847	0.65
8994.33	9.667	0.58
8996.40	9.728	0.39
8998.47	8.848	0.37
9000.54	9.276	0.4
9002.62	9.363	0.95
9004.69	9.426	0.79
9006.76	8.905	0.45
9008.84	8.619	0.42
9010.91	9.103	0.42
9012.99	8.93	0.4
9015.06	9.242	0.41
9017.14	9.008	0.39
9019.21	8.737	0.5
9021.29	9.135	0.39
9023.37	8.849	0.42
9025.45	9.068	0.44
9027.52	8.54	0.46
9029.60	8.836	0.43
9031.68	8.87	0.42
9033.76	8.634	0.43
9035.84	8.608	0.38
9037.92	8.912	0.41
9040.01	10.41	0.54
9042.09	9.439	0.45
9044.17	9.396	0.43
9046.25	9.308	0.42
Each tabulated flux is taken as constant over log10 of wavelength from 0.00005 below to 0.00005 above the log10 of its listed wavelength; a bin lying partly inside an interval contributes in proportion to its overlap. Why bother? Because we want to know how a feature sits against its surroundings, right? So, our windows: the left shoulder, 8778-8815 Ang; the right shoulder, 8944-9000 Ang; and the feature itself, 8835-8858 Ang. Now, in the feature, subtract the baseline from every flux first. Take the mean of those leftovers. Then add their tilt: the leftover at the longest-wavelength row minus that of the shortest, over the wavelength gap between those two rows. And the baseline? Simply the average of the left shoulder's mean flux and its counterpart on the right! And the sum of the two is 0.21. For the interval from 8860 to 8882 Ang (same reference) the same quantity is -0.14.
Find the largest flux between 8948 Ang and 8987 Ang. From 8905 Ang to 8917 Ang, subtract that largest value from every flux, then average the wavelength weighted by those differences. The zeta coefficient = 8910.1 Ang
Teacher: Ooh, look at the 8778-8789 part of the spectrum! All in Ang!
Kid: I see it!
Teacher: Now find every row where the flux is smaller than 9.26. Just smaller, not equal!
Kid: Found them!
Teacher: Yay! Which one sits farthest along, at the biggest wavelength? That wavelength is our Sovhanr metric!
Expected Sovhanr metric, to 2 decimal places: 8787.57 Ang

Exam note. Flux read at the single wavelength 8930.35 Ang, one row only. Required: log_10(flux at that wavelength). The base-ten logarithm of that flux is 0.974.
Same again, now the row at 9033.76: 0.936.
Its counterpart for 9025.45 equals 0.958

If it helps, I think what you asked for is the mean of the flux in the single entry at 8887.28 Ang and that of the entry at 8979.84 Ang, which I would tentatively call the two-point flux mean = 9.4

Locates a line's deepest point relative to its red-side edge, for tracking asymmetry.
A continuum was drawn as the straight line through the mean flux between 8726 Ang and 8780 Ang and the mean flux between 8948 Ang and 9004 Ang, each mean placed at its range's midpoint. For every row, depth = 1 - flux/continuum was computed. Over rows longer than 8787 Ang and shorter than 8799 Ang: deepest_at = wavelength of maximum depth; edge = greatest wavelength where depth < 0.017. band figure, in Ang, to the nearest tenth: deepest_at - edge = -10.1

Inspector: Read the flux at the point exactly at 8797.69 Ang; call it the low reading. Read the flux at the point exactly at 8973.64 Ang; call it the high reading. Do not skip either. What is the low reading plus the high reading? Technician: 19.1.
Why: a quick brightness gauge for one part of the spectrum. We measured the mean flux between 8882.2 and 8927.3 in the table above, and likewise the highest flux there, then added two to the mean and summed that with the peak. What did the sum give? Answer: 20.9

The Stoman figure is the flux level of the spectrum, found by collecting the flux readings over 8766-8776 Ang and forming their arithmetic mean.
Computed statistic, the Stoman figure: 9.28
